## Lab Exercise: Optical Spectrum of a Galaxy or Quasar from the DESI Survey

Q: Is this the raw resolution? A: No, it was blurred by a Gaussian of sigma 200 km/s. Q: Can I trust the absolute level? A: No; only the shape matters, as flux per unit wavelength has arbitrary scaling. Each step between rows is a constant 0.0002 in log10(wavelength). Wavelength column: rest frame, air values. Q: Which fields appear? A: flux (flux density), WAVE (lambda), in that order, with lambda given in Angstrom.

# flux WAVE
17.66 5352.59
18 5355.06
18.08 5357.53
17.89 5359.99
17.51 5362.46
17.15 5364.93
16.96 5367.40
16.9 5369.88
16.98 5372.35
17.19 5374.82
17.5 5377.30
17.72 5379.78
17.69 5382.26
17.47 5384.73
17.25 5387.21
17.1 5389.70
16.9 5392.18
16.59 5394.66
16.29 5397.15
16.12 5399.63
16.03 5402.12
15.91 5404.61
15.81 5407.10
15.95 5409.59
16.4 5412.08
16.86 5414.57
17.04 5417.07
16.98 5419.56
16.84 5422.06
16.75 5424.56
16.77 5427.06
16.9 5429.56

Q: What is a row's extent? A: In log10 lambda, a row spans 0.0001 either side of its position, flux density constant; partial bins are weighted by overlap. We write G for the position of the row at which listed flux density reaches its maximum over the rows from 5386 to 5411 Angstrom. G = 5387.21 Angstrom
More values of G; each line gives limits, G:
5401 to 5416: 5414.57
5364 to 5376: 5374.82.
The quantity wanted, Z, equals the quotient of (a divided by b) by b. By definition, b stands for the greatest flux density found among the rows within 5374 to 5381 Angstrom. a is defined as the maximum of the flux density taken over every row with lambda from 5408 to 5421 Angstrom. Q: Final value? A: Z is 0.054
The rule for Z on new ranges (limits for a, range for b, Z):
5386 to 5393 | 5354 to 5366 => 0.053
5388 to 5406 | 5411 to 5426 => 0.059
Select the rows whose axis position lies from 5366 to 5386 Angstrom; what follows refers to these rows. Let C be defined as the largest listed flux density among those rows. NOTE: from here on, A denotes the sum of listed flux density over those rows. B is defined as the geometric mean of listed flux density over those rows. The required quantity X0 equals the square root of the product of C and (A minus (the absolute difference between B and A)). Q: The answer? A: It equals 17.5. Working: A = 138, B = 17.3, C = 17.72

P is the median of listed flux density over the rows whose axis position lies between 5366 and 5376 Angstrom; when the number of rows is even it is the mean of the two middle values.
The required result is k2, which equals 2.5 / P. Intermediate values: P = 17.0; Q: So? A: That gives 0.147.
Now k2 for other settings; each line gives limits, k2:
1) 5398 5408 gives 0.157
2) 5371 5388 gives 0.143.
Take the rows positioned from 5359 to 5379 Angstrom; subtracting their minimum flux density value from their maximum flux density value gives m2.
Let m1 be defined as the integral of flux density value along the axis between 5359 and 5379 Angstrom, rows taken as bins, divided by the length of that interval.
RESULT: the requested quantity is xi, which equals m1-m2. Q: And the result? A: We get 16.3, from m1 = 17.3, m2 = 0.99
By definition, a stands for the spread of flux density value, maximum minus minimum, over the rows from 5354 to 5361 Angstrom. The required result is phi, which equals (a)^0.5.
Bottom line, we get 0.44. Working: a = 0.19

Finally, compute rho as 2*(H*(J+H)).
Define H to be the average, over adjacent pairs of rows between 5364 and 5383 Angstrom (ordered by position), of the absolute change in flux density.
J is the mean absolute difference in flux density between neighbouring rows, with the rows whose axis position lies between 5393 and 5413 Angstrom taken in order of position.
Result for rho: 0.111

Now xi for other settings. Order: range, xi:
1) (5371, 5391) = 16.6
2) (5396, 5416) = 15.1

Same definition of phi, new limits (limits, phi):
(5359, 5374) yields 0.99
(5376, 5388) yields 0.69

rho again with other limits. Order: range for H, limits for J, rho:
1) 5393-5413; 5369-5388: 0.149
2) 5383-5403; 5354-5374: 0.163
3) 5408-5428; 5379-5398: 0.162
